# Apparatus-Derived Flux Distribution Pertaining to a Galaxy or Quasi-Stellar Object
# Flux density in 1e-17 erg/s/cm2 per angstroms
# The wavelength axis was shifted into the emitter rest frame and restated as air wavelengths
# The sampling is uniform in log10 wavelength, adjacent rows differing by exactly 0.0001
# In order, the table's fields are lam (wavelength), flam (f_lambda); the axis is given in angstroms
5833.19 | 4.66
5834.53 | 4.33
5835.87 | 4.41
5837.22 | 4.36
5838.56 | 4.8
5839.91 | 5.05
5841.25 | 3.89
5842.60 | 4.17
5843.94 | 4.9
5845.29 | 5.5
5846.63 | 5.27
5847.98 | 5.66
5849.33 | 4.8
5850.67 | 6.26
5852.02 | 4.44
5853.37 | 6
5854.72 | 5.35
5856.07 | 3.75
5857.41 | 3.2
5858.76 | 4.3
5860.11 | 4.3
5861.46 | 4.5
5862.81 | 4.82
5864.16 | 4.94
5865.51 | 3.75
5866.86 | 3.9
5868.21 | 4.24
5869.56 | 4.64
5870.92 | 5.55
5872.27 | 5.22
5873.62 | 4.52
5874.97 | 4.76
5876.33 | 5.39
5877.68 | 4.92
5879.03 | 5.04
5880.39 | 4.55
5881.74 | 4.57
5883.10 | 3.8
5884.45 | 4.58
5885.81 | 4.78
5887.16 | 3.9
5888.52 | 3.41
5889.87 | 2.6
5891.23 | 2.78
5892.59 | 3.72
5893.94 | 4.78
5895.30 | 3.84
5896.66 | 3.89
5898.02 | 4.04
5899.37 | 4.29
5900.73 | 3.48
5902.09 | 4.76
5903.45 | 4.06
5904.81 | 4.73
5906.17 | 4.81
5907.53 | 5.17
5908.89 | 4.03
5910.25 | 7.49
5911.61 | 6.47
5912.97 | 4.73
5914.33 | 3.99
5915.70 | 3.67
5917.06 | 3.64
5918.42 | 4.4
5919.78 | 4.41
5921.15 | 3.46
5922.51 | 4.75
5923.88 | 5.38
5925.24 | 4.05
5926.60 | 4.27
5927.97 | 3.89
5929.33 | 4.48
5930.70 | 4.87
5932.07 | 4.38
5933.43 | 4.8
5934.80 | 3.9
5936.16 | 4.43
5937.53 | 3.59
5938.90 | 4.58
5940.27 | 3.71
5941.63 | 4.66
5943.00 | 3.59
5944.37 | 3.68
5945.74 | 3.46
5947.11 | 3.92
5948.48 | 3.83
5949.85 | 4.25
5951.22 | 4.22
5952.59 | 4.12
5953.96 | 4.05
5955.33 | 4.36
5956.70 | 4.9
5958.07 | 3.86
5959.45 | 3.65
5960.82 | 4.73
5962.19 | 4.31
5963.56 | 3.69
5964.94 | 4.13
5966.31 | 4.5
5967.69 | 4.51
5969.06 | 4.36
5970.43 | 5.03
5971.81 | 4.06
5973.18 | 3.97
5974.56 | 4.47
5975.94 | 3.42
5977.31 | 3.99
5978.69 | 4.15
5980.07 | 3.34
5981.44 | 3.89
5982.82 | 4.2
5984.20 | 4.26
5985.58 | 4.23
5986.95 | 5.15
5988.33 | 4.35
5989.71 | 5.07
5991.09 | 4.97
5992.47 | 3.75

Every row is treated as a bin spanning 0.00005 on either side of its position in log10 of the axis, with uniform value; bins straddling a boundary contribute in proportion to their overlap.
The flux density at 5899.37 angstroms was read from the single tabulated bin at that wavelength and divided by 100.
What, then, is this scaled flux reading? 0.043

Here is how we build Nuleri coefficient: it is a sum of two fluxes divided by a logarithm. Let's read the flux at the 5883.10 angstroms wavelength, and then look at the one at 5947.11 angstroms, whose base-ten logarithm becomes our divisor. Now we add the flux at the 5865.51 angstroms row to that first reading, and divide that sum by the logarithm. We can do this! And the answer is 12.7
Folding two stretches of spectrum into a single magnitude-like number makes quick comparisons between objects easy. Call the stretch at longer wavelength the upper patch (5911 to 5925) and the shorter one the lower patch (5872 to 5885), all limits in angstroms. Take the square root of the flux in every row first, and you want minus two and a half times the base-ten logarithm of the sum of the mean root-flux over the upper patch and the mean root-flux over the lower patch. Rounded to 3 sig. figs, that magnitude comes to -1.58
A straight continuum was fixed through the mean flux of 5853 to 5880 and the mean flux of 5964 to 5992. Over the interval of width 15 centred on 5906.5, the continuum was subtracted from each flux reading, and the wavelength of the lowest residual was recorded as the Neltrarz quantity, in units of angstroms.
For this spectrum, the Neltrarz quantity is 5900.73 angstroms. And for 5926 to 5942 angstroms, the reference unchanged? 5937.53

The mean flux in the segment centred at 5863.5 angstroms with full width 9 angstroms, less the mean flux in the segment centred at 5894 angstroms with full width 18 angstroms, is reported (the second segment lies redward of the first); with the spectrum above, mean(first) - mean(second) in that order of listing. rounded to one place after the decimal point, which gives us 0.5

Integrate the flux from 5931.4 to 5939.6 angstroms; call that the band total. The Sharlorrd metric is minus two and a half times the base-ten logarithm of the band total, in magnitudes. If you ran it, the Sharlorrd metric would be -3.86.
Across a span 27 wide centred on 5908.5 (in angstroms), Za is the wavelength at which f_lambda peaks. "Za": 5910.25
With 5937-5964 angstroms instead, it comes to 5956.70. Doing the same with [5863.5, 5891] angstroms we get 5870.92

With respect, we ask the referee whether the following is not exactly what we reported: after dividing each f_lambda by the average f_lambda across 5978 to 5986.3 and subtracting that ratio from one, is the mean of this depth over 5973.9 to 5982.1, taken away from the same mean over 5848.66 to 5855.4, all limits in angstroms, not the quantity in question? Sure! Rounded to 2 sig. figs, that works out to -0.37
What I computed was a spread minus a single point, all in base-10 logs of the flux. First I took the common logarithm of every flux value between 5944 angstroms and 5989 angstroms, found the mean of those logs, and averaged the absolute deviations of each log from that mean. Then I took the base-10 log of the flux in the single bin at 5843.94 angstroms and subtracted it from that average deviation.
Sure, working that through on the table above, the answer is -0.66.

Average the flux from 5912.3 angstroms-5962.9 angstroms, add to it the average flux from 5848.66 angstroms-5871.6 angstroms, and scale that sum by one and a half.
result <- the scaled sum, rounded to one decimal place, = 13.2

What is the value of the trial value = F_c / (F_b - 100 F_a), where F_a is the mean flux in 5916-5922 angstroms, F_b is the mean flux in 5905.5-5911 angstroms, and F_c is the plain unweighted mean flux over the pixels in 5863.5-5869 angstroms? -0.0107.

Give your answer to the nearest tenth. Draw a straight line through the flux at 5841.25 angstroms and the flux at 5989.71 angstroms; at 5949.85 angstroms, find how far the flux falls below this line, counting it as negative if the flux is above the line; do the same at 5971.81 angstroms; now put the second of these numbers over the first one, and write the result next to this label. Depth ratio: 1.7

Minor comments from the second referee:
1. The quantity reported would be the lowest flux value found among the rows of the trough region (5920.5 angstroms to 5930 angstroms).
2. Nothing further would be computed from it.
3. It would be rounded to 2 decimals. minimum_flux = 3.46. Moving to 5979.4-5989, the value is 3.34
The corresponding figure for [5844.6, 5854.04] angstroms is 4.44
